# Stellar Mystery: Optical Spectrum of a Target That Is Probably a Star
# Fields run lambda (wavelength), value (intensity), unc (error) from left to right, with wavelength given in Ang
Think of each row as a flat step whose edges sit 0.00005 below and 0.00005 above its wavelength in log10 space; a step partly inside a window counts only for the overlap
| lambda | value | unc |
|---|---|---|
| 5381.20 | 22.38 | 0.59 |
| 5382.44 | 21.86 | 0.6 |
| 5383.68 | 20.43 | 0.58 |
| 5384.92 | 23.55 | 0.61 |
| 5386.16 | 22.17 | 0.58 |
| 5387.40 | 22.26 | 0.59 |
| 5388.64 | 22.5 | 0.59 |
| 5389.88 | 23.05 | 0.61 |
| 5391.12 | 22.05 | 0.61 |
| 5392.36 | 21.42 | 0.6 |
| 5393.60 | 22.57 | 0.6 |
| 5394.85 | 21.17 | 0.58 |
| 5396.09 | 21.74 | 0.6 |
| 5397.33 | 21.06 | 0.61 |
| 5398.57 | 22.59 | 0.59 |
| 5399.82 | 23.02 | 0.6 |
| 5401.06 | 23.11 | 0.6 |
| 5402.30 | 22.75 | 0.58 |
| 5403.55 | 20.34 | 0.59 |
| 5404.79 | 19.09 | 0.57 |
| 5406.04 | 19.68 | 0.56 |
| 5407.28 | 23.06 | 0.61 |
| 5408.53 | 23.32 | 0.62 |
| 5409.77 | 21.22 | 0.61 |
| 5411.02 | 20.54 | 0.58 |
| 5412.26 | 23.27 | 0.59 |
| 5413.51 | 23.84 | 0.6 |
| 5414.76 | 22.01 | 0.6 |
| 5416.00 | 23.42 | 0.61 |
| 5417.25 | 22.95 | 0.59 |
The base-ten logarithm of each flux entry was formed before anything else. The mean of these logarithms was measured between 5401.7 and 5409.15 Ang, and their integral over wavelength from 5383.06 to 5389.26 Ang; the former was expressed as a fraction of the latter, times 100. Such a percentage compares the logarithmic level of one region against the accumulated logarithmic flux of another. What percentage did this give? 16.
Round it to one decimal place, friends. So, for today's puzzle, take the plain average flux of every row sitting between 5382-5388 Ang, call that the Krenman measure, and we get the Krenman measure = 22.1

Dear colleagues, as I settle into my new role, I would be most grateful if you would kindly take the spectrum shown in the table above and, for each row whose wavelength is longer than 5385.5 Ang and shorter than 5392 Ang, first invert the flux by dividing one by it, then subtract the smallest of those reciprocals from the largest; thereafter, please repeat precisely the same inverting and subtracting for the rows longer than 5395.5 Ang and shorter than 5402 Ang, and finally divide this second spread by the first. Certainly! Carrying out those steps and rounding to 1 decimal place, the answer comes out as 2.1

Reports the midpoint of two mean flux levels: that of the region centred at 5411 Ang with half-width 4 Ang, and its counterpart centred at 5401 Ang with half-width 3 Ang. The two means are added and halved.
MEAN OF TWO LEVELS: 22.4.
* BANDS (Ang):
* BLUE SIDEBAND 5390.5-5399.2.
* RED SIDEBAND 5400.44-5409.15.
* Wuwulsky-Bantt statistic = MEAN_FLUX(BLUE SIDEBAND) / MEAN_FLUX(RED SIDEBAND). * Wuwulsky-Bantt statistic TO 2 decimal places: 1.01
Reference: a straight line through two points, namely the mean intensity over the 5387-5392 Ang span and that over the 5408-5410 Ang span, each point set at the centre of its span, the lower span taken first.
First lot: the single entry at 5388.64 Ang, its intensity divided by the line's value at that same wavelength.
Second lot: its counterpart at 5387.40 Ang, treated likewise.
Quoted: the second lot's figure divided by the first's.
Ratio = 0.99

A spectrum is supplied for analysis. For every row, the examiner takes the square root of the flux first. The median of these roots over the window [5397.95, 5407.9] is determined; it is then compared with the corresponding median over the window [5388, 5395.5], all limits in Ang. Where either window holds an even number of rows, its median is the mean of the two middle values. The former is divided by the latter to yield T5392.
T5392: 1.01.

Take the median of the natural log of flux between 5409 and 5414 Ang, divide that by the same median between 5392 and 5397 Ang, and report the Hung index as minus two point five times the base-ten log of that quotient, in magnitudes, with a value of -0.010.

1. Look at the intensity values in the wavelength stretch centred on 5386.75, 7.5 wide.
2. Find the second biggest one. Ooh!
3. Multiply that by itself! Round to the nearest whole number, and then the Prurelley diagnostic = 531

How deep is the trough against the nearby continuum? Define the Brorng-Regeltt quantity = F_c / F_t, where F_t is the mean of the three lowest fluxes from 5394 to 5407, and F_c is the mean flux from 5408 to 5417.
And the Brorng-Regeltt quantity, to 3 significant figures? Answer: 1.14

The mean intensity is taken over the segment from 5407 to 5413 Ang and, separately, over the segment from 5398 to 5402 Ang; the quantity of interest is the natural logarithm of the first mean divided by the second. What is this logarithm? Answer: -0.028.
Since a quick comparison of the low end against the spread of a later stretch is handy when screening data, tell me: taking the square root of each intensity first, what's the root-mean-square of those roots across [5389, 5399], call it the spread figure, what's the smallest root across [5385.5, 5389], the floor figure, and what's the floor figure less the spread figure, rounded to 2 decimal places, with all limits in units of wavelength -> 0.02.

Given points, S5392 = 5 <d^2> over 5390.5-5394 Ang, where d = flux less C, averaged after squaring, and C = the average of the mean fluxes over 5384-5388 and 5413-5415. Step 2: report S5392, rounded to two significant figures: 4.1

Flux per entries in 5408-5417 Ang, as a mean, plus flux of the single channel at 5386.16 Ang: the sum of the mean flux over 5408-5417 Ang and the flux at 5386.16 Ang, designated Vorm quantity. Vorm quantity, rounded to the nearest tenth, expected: 44.7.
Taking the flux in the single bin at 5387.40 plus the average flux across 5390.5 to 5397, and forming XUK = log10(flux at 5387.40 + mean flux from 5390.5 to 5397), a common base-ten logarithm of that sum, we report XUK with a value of 1.644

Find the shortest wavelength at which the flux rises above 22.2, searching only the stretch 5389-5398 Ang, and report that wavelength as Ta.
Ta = 5389.88 Ang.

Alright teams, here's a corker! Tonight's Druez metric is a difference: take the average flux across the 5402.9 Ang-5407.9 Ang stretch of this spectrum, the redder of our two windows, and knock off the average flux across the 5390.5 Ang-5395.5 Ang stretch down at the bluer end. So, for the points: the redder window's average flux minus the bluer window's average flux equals -1.3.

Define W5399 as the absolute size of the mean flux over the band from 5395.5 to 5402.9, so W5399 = 22.4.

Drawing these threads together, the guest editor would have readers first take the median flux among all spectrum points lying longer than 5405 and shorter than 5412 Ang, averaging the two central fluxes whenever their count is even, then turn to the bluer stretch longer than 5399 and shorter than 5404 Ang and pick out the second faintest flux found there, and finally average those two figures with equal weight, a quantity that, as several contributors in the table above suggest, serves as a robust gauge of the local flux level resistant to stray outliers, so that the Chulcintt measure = 22.0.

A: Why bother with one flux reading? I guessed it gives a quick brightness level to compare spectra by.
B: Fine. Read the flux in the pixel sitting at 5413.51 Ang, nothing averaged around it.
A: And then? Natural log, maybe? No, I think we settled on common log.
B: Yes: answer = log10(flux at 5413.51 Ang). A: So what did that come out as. 1.38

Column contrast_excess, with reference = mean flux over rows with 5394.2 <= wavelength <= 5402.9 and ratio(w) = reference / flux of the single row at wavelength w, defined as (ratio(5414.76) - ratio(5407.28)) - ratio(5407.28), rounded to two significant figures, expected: -0.92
